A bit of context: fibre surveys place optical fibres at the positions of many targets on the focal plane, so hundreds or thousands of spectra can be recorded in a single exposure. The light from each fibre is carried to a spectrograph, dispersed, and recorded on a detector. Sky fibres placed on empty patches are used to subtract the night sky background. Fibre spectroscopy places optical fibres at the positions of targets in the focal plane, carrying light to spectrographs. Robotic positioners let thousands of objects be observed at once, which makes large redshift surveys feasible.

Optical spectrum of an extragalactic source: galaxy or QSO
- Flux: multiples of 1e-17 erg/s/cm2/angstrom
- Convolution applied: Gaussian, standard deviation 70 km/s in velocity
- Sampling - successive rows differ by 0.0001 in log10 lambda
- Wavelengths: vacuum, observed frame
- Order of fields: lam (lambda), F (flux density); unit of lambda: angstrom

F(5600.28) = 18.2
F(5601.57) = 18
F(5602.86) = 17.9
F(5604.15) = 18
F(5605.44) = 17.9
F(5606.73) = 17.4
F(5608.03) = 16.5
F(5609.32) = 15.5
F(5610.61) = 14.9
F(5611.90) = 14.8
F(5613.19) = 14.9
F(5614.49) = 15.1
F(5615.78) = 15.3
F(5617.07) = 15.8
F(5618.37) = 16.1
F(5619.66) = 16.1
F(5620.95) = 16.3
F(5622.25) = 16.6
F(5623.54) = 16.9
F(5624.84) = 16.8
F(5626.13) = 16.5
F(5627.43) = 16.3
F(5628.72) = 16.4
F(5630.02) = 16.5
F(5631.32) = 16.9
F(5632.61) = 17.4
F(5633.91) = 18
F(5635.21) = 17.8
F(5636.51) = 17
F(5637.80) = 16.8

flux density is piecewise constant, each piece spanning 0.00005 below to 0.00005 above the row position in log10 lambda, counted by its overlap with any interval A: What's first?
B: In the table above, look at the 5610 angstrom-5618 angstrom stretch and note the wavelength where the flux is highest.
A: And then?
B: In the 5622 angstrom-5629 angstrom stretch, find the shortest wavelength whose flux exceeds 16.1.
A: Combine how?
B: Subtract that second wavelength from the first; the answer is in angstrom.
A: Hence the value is -5.2 angstrom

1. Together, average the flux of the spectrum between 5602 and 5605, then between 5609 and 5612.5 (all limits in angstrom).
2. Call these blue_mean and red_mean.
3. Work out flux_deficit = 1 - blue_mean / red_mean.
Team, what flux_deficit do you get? -0.19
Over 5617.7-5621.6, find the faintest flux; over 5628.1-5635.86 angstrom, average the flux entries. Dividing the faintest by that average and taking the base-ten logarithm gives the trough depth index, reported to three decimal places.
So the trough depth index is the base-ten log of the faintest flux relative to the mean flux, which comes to -0.028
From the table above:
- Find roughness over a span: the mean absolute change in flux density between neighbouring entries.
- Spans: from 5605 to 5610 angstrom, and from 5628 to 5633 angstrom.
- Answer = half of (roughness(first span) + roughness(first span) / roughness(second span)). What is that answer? 1.6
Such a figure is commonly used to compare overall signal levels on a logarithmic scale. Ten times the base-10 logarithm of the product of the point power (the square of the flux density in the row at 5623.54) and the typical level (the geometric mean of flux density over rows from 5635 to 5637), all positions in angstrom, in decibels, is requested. 37.0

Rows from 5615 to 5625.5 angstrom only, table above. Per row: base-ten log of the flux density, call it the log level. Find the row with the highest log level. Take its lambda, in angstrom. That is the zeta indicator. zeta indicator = 5623.54 angstrom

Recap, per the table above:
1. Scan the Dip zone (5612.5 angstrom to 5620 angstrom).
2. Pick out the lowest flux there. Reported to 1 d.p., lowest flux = 14.9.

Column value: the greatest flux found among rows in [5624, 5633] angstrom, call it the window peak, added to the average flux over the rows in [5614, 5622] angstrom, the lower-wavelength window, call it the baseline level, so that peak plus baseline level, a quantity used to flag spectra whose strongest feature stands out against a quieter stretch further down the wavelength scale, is 33.2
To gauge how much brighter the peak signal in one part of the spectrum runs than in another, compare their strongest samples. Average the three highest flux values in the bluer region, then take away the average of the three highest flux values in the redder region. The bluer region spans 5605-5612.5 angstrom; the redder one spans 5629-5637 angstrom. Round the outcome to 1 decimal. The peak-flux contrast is -0.5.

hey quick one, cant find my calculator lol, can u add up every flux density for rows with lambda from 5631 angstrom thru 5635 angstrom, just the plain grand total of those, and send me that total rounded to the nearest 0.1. 52.3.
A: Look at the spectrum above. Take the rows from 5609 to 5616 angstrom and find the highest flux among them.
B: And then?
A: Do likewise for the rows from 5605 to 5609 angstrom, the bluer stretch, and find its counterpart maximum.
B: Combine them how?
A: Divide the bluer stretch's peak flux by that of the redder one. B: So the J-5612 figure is 1.15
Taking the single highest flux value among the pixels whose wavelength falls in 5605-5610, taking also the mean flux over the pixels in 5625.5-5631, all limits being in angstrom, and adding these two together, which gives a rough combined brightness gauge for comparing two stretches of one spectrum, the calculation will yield 34.3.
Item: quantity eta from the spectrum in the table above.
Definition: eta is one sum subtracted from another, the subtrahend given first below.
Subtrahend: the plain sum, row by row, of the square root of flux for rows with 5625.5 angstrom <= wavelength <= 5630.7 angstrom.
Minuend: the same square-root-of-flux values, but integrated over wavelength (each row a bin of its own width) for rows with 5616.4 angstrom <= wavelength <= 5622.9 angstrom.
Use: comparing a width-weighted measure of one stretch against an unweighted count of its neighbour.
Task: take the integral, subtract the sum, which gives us 10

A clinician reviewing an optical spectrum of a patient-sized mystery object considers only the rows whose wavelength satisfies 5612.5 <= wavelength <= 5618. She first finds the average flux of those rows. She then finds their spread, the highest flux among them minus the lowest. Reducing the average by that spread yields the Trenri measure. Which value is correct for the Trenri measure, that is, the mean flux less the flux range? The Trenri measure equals 14.4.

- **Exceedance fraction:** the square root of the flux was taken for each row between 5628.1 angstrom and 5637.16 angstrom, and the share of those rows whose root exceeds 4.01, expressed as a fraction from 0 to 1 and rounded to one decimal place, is 1.0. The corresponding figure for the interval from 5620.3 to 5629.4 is 1.0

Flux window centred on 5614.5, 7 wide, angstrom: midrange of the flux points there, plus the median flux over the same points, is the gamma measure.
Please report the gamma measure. 30.4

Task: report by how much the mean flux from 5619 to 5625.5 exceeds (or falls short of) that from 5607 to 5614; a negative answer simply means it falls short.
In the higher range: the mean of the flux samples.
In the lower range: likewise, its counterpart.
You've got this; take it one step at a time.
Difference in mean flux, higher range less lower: 1.2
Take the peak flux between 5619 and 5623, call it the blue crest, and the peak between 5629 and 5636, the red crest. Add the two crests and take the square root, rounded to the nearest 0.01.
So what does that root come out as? 5.88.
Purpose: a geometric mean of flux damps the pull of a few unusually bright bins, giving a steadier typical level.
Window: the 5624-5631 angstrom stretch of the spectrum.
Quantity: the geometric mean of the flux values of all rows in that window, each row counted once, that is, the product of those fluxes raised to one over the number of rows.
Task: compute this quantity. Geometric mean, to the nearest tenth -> 16.5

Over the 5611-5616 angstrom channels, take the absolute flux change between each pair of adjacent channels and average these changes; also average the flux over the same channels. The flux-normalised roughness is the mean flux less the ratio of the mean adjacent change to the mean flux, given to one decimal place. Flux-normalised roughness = 15.0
